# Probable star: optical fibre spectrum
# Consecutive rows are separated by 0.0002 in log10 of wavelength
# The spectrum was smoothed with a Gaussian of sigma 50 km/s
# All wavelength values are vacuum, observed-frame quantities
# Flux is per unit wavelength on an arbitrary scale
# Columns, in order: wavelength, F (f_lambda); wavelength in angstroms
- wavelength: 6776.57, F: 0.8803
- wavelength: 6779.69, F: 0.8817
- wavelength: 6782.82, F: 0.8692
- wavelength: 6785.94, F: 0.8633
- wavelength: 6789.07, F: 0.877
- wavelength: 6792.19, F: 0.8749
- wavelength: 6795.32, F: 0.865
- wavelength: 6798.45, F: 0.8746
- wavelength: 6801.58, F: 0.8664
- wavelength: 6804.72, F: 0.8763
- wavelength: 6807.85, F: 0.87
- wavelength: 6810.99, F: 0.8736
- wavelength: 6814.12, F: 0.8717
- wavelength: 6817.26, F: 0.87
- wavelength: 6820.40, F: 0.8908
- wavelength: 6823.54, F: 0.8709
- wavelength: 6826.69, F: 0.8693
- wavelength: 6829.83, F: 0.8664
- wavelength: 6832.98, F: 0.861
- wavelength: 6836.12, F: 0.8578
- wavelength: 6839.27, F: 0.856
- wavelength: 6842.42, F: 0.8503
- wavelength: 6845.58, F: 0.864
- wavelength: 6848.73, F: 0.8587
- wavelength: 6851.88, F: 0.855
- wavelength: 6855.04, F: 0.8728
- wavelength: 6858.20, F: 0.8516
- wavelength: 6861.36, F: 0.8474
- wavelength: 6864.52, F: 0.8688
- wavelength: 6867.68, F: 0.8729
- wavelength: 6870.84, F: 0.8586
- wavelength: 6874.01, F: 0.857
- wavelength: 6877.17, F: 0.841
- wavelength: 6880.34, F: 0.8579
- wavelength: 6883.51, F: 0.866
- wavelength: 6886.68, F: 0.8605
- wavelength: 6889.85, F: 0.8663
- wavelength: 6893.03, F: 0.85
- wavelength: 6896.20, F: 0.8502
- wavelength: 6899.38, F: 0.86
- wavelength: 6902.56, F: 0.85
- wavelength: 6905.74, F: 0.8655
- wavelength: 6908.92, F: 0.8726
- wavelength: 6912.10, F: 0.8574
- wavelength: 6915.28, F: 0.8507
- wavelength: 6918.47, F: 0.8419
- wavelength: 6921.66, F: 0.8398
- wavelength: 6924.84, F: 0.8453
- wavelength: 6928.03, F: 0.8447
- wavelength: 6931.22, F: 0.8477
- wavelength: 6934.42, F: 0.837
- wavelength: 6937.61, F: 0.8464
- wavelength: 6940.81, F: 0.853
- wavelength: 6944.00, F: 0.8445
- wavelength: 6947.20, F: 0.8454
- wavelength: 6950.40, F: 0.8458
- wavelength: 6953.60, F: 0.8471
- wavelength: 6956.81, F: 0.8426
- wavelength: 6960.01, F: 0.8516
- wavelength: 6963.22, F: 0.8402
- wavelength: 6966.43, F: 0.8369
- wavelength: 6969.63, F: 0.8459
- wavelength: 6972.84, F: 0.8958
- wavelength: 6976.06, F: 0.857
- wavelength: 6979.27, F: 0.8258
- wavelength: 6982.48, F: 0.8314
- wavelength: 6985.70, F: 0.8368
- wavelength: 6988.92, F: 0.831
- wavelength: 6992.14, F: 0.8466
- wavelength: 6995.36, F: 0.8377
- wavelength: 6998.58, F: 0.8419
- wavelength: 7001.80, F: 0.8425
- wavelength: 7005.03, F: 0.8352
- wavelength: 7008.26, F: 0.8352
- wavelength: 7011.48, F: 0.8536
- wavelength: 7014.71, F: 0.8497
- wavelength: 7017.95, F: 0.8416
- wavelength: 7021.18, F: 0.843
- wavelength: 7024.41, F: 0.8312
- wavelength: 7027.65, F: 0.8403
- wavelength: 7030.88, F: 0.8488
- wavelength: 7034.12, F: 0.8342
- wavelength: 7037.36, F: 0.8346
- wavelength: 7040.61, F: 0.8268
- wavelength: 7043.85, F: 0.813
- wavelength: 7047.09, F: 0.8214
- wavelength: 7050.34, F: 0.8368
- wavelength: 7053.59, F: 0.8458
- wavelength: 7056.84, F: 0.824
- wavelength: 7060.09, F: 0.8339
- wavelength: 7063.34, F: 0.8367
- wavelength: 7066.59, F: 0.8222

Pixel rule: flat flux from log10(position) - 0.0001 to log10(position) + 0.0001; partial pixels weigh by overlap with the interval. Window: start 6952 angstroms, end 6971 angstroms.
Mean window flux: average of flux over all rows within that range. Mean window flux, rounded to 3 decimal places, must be 0.844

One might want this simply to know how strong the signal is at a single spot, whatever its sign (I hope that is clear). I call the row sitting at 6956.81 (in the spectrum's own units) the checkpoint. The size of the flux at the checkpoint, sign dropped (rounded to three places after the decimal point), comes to 0.843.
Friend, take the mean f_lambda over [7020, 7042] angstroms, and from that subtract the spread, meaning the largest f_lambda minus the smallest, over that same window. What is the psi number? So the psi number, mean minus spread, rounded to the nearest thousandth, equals 0.815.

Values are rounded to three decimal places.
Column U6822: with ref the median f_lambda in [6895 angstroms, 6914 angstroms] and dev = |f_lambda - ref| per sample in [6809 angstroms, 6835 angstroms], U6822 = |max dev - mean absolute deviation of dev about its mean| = 0.027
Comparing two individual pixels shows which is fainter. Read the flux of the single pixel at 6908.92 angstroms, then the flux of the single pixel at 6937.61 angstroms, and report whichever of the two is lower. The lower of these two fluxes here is 0.846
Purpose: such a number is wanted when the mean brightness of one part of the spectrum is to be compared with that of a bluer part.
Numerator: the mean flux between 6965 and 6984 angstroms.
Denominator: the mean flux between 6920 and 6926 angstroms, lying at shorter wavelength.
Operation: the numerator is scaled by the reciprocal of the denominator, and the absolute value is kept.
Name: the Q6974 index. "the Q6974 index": 1.01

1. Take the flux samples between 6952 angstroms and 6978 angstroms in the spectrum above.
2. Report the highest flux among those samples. 0.8958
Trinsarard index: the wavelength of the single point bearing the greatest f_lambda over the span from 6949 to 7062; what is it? 6972.84 angstroms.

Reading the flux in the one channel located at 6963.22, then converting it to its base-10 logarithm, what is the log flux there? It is -0.076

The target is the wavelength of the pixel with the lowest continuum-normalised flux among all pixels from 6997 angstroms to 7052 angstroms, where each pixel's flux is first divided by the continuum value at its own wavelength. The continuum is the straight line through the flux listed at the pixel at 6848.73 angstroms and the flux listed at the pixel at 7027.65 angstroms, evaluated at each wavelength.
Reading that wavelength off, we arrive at 7043.85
